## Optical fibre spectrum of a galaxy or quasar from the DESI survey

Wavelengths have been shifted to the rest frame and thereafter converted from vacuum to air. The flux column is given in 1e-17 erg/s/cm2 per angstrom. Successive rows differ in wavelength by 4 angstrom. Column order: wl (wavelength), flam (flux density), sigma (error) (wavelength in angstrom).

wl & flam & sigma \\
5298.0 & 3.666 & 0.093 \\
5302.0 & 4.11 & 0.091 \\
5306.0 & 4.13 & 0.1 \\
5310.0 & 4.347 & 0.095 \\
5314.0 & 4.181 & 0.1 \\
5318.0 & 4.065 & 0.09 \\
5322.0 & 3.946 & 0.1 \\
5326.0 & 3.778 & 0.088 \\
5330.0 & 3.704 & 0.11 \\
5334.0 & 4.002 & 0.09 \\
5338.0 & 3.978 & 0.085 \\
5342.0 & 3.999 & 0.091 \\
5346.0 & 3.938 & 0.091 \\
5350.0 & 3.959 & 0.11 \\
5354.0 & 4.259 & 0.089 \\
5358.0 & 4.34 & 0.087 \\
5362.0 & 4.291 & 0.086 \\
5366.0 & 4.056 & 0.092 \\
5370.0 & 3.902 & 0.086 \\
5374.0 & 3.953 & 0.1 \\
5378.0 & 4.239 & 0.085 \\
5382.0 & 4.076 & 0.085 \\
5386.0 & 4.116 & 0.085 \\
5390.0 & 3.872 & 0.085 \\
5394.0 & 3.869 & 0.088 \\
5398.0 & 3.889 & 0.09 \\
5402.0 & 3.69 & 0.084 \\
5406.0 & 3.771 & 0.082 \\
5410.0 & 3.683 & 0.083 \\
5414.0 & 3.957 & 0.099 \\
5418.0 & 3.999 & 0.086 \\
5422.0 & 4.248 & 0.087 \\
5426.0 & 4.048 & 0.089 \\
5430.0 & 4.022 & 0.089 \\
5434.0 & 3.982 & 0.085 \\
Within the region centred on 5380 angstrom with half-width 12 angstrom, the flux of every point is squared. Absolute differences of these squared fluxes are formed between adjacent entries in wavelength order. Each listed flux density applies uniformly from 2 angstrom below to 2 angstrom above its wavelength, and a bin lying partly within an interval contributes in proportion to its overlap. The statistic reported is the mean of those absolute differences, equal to 1.3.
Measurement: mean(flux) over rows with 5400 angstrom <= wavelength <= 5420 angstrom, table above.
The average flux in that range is 3.82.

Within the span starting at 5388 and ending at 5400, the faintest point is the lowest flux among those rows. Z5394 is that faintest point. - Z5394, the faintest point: 3.869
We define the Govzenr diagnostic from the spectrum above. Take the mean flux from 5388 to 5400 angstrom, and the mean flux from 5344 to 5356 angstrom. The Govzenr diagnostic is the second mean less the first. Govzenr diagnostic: 0.18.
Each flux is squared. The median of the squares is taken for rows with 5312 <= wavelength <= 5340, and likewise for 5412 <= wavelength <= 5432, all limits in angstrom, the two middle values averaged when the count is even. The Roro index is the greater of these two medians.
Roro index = 16.2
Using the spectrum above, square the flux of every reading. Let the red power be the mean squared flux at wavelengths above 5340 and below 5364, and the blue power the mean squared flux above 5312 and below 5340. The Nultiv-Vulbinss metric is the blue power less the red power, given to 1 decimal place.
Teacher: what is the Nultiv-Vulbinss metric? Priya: -1.5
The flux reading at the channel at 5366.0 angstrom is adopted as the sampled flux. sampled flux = 4.056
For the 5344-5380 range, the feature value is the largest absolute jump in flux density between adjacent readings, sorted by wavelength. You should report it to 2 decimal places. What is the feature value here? 0.30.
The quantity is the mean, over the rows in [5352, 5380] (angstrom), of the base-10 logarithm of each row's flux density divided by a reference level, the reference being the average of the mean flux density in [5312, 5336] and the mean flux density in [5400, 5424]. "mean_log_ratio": 0.024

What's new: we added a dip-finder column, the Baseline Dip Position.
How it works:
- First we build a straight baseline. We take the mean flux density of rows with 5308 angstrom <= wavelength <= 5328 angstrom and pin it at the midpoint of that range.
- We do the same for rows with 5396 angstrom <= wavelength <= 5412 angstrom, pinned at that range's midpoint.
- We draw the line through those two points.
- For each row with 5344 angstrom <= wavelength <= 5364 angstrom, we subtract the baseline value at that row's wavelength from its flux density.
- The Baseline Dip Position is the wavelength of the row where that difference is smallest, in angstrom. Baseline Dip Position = 5346.0 angstrom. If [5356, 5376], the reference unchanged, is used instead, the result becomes 5370.0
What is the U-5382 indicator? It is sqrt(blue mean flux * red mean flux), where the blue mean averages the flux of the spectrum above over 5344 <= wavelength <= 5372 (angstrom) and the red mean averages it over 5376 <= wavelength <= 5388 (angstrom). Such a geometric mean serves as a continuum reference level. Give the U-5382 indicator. 4.13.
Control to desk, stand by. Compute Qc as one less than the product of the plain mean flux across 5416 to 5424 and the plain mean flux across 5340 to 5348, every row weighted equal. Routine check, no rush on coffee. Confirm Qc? 15.4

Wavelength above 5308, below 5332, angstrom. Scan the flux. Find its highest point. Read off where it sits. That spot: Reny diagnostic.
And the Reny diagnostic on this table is 5310.0 angstrom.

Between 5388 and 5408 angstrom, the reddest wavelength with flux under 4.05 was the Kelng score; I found 5406.0 angstrom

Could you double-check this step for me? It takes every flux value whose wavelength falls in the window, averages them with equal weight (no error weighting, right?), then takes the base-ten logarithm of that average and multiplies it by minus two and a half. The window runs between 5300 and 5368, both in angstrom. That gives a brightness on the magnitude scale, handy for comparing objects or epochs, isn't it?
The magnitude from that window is -1.52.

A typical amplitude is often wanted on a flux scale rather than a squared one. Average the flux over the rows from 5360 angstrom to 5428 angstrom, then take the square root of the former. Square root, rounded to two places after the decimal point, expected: 1.99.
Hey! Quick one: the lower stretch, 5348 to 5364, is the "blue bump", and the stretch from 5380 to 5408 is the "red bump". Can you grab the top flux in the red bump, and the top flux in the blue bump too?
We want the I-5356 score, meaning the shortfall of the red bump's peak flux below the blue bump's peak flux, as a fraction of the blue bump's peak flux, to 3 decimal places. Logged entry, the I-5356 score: 0.052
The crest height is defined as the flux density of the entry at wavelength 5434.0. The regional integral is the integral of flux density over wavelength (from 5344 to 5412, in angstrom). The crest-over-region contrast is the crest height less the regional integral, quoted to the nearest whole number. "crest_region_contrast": -268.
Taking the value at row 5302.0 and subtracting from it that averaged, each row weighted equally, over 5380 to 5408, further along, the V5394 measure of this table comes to 0.21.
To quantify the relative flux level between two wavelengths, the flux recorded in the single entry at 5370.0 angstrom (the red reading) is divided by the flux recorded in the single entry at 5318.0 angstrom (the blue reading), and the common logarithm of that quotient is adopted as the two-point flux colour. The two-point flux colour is -0.018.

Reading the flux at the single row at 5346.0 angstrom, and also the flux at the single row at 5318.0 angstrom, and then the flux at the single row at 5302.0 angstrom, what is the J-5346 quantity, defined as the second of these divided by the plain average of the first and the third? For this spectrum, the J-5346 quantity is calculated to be 1.01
